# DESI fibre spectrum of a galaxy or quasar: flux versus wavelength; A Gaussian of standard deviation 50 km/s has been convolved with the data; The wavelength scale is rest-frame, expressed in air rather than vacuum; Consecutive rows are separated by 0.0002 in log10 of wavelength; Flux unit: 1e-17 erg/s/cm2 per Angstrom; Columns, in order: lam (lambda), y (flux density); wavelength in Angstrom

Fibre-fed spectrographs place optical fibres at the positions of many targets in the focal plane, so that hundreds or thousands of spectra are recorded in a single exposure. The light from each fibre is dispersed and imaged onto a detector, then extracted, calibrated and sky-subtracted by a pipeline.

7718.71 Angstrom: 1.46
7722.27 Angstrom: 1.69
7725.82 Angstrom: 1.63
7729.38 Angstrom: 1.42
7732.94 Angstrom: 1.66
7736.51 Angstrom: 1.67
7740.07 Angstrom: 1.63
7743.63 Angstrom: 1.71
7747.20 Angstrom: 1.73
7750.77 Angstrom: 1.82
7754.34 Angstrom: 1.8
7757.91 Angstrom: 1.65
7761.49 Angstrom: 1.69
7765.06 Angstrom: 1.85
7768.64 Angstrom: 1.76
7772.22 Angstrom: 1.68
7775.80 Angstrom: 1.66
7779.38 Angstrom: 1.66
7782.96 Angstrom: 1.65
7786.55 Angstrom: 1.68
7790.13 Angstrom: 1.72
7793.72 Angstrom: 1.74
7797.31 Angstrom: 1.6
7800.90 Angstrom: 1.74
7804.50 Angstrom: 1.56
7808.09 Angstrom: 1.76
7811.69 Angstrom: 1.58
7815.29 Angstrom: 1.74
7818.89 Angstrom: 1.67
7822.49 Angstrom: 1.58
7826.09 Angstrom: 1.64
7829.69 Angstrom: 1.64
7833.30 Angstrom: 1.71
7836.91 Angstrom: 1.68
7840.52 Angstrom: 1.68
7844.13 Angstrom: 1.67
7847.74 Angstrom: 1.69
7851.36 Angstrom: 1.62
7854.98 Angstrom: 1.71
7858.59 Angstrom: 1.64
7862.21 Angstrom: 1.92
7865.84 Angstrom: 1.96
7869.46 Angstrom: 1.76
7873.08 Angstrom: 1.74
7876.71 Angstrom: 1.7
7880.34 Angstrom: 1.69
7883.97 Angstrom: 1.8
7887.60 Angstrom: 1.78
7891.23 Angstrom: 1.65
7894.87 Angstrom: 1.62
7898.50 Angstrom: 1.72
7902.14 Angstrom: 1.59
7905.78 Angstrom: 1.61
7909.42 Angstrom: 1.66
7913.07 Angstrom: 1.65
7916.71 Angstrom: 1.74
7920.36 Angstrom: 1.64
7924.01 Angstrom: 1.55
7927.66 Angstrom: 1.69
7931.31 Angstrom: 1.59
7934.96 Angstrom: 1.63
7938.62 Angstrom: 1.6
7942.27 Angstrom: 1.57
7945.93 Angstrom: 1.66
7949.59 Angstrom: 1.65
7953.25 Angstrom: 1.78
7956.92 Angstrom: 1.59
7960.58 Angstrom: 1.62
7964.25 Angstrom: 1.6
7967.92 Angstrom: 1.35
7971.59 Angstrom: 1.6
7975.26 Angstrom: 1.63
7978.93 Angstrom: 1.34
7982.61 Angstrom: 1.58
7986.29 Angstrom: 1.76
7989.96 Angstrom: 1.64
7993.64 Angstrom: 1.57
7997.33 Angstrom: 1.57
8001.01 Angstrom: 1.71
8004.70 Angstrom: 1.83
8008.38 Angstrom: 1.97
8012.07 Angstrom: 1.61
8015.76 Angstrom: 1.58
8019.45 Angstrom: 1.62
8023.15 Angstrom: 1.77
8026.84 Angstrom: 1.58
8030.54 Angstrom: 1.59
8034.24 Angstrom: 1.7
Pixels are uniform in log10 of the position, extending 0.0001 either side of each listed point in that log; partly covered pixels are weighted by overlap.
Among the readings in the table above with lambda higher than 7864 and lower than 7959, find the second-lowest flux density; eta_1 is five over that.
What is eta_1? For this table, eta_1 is 3.18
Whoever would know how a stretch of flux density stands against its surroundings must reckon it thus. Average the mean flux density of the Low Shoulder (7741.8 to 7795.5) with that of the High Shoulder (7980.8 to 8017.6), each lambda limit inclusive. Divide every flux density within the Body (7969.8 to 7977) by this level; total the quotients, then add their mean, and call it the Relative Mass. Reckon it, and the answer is 2.85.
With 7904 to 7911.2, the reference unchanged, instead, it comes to 2.88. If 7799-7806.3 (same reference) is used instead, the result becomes 2.91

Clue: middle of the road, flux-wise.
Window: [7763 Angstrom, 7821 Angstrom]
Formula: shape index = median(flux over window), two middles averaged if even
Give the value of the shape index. 1.680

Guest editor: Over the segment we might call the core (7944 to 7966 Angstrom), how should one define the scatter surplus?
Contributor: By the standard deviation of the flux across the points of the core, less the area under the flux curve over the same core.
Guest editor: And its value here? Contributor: -36.2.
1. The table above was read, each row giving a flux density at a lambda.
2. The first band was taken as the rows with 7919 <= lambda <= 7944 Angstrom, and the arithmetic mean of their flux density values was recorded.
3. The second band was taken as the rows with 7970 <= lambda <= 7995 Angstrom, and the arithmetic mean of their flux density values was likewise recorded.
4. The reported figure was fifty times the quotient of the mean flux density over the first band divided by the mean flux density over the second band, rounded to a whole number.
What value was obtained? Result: 51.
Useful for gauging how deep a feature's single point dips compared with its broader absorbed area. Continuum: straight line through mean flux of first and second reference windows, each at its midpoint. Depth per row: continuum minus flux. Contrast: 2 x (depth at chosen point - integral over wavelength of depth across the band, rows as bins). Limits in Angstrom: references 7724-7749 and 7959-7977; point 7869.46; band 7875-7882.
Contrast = 1.2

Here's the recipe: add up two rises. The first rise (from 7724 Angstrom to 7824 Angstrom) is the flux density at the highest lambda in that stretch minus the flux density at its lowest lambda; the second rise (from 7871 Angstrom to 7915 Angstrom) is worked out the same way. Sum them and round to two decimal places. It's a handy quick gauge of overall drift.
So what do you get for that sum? -0.14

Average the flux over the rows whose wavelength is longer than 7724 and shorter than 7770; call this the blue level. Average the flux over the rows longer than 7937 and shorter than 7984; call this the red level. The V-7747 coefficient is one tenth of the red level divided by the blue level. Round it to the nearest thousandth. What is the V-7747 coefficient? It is 0.093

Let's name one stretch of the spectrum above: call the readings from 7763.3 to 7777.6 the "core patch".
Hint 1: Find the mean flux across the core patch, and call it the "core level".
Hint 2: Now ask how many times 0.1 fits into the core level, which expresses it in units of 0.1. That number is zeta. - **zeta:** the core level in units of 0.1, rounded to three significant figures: 17.4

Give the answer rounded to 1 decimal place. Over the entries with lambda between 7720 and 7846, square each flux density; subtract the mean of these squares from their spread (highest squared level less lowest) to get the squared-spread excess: -1.4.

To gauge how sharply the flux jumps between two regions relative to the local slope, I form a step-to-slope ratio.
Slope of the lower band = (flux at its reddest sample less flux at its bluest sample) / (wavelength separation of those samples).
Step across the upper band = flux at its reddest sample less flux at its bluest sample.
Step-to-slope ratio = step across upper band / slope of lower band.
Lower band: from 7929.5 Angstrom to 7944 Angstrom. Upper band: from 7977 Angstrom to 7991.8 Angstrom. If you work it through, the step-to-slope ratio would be -164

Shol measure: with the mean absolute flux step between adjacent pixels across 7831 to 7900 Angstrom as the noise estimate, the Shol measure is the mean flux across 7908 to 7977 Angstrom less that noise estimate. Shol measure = 1.55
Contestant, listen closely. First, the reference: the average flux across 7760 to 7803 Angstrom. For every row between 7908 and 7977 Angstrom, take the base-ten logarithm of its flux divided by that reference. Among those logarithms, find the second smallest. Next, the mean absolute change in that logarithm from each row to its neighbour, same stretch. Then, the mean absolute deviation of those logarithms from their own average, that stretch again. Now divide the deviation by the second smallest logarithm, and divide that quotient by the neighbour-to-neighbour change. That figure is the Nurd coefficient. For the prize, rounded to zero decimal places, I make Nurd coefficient -15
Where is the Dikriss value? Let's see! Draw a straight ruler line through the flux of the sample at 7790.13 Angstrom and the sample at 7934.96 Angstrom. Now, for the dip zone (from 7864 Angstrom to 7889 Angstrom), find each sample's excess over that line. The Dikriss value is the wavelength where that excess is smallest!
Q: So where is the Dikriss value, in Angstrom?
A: 7880.34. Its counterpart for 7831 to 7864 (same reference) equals 7851.36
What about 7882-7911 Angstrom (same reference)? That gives 7902.14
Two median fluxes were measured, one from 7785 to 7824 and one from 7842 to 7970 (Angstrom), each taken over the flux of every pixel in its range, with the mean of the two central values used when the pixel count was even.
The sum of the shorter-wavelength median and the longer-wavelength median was 3.33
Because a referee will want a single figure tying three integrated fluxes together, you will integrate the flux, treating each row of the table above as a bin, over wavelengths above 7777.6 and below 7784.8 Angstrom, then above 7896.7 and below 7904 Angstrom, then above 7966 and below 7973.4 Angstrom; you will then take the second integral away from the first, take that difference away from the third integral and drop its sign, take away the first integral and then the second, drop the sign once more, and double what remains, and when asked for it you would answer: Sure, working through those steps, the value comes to 25.8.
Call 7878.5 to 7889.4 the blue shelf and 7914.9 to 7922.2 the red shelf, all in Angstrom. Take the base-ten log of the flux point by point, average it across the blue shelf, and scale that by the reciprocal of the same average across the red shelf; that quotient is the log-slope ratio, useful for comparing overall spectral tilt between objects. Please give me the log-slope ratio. 1.07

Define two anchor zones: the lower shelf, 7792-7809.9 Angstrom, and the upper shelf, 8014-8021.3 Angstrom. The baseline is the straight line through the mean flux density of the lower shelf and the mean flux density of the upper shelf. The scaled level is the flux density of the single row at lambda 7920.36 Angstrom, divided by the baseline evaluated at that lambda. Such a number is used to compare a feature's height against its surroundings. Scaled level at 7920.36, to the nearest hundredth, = 1.00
